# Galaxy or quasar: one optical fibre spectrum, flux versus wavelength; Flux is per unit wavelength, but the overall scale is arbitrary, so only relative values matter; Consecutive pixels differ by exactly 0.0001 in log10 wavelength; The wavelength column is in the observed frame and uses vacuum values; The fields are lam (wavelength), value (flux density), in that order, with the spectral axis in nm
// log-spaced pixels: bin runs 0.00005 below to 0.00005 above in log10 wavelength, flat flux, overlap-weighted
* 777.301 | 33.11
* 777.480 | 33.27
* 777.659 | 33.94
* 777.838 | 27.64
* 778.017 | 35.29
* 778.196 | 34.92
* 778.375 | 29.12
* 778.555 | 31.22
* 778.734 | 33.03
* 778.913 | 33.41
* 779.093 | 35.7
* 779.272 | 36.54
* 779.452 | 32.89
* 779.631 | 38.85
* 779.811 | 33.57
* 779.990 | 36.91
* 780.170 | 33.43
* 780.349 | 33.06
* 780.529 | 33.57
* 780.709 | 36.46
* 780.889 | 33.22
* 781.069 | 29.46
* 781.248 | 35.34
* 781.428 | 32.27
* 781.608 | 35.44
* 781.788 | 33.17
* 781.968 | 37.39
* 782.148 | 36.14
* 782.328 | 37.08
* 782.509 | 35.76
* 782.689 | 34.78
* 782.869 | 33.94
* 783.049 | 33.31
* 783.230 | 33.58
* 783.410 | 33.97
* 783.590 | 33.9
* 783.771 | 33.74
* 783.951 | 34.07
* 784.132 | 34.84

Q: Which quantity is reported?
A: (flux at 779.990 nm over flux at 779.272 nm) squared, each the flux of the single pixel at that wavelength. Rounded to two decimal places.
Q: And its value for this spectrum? 1.02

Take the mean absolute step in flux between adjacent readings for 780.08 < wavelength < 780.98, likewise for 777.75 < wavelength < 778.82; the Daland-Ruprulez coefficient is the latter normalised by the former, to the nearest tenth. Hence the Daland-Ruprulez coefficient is 2.0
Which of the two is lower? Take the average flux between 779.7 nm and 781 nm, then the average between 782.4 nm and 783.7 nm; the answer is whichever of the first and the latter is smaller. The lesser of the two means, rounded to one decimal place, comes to 34.2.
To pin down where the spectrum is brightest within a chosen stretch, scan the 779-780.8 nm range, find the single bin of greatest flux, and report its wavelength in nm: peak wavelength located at 779.631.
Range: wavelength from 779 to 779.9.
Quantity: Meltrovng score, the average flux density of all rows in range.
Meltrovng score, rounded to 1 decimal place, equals 35.5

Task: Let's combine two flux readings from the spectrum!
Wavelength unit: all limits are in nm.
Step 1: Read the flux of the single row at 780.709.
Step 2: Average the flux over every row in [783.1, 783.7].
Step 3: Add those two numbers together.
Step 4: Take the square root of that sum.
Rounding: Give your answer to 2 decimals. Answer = 8.38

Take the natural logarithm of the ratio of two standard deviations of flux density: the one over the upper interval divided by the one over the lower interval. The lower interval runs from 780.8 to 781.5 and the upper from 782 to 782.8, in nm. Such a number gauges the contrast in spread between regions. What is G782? -0.94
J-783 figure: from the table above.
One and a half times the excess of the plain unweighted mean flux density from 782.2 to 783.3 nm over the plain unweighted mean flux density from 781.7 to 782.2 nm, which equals -1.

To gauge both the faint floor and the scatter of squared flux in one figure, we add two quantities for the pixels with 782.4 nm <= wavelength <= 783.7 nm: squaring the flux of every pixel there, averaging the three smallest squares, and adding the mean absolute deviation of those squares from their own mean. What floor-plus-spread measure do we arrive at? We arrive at 1172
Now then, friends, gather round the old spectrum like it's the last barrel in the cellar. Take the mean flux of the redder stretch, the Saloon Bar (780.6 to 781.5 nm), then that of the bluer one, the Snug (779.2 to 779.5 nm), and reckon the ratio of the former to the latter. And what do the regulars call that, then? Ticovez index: 0.96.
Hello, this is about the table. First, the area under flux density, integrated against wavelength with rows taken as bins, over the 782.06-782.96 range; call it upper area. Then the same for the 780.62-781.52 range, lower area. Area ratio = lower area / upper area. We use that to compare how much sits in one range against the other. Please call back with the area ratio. 0.94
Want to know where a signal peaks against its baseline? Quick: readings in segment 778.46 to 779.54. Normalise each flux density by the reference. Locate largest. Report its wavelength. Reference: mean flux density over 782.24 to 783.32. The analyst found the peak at 779.272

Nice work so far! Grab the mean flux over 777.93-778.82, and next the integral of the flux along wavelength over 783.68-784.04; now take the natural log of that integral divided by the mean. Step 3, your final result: -1.0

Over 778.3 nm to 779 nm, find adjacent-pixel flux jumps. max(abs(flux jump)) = 2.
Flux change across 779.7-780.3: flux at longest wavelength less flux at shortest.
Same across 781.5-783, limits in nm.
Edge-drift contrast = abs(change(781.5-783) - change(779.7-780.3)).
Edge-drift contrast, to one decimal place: 1.4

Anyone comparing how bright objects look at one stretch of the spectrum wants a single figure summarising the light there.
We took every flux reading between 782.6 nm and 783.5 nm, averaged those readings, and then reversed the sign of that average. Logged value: -33.9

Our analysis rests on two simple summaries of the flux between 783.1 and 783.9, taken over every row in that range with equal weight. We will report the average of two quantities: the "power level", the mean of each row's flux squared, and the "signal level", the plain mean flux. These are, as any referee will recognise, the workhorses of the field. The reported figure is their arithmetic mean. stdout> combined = 588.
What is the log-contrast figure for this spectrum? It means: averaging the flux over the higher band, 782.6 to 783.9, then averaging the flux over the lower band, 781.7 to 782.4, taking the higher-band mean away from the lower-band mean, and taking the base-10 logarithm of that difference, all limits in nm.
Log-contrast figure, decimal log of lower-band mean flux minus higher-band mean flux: 0.3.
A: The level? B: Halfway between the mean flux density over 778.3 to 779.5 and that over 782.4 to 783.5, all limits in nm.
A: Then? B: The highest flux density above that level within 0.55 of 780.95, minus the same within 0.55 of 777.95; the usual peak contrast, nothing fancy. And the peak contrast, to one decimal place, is 1.2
